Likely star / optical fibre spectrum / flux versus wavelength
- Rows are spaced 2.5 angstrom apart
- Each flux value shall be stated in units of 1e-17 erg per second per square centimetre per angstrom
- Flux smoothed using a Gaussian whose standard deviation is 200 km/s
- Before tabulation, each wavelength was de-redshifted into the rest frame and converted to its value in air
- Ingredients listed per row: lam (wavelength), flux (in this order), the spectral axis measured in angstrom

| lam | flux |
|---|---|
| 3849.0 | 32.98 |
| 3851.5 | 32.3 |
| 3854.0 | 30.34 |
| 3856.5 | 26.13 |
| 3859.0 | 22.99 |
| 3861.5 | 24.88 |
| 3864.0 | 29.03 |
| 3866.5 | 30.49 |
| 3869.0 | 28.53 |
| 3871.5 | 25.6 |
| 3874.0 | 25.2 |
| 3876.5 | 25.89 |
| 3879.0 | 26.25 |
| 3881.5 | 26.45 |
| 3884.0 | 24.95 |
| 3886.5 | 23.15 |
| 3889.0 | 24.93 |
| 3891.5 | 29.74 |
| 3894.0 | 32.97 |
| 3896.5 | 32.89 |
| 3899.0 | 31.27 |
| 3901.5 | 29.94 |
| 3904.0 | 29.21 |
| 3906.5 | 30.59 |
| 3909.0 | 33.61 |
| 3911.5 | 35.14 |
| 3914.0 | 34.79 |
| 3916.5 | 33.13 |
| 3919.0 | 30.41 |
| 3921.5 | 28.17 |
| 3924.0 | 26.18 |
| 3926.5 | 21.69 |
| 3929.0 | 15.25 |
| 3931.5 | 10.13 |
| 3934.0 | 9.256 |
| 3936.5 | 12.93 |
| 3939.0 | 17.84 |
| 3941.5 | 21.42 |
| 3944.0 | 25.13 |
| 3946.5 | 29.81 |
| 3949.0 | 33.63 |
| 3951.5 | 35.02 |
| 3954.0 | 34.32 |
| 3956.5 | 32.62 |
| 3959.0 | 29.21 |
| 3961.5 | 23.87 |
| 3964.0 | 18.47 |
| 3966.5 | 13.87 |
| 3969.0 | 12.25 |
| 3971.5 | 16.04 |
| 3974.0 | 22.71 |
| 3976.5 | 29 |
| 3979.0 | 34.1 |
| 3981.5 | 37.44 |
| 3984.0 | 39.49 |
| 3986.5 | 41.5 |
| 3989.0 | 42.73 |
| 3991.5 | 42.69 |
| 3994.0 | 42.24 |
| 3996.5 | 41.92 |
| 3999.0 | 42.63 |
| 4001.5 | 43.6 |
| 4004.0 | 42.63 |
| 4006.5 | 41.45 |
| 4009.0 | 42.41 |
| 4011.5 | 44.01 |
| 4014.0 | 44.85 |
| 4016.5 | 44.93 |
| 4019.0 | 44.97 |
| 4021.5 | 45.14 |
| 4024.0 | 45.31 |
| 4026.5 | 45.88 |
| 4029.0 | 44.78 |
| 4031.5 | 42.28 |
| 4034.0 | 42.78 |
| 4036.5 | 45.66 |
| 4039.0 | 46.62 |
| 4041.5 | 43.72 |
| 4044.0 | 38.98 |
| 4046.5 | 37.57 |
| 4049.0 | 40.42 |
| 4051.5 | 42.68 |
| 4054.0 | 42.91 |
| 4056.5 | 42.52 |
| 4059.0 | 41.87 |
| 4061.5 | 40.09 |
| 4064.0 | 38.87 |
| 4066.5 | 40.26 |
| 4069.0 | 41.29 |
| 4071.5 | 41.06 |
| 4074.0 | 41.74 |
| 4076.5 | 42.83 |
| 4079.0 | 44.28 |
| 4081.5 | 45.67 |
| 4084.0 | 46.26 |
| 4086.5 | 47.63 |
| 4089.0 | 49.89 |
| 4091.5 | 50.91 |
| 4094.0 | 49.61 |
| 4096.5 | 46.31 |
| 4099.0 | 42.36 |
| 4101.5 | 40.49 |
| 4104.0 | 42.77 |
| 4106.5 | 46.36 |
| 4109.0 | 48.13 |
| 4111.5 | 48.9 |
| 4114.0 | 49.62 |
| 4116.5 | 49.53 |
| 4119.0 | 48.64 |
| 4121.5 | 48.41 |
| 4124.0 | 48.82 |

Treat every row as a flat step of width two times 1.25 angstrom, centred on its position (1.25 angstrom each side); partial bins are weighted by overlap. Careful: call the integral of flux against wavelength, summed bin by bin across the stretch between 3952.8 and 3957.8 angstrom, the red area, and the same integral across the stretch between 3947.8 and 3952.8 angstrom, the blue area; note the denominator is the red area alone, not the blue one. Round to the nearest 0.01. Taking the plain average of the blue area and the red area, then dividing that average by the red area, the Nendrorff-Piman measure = 1.01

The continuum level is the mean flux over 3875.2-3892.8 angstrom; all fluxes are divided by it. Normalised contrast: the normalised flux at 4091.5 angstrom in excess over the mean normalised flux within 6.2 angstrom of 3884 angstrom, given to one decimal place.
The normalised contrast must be 1.0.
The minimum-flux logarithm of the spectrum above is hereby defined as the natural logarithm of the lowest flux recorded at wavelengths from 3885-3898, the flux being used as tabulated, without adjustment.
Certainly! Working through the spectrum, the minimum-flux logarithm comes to 3.14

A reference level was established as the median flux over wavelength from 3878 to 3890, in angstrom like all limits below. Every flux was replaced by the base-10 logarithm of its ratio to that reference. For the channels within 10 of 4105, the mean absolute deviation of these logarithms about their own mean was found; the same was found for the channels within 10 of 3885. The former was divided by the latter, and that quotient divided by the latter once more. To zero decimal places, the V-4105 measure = 22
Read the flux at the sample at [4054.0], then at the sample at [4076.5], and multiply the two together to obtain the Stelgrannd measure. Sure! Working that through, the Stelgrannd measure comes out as 1838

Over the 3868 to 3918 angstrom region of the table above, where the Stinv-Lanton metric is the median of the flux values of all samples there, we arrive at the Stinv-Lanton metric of 29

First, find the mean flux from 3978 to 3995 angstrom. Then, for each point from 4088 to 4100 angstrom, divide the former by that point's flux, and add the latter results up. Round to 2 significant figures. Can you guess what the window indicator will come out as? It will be 4.2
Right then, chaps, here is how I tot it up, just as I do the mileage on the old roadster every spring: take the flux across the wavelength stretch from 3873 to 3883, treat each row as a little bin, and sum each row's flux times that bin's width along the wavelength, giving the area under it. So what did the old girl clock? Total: 259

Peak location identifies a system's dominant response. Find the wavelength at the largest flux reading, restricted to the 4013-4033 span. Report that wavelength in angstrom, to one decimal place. 4026.5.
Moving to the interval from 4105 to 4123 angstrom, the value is 4114.0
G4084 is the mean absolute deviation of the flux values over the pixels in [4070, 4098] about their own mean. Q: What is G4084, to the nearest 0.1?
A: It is 2.6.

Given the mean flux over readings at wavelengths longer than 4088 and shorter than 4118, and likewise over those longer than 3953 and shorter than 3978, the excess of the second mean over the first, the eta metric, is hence -23.8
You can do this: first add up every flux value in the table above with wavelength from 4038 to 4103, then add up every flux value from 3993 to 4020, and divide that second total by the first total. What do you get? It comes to 0.4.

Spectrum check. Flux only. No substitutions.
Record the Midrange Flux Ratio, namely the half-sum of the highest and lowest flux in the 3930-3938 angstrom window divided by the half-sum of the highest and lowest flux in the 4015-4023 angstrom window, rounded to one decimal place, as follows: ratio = 0.2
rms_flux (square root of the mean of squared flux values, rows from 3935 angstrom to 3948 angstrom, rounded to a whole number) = 22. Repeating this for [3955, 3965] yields 27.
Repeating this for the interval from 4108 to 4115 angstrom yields 49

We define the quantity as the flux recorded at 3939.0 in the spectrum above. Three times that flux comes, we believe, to 54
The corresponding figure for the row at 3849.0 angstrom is 99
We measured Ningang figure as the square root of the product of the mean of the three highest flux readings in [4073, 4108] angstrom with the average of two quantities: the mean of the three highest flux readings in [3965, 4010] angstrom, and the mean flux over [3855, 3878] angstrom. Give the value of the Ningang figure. 41.8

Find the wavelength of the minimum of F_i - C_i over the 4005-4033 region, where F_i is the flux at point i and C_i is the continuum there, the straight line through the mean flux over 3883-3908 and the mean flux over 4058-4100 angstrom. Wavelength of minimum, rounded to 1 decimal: 4031.5 angstrom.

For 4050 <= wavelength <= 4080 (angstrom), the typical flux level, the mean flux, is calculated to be 42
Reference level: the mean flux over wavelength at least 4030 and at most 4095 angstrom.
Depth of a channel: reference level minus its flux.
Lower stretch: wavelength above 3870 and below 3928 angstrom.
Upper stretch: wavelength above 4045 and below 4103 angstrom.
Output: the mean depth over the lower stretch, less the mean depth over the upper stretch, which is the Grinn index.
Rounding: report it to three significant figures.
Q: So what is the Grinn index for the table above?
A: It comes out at 14.6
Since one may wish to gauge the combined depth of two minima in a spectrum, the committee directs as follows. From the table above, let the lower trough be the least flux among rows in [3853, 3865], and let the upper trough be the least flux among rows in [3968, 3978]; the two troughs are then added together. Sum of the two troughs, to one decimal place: 35.2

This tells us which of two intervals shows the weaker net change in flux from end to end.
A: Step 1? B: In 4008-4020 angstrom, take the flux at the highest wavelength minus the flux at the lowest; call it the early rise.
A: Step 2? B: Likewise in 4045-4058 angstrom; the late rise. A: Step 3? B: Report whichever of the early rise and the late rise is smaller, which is 2.6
